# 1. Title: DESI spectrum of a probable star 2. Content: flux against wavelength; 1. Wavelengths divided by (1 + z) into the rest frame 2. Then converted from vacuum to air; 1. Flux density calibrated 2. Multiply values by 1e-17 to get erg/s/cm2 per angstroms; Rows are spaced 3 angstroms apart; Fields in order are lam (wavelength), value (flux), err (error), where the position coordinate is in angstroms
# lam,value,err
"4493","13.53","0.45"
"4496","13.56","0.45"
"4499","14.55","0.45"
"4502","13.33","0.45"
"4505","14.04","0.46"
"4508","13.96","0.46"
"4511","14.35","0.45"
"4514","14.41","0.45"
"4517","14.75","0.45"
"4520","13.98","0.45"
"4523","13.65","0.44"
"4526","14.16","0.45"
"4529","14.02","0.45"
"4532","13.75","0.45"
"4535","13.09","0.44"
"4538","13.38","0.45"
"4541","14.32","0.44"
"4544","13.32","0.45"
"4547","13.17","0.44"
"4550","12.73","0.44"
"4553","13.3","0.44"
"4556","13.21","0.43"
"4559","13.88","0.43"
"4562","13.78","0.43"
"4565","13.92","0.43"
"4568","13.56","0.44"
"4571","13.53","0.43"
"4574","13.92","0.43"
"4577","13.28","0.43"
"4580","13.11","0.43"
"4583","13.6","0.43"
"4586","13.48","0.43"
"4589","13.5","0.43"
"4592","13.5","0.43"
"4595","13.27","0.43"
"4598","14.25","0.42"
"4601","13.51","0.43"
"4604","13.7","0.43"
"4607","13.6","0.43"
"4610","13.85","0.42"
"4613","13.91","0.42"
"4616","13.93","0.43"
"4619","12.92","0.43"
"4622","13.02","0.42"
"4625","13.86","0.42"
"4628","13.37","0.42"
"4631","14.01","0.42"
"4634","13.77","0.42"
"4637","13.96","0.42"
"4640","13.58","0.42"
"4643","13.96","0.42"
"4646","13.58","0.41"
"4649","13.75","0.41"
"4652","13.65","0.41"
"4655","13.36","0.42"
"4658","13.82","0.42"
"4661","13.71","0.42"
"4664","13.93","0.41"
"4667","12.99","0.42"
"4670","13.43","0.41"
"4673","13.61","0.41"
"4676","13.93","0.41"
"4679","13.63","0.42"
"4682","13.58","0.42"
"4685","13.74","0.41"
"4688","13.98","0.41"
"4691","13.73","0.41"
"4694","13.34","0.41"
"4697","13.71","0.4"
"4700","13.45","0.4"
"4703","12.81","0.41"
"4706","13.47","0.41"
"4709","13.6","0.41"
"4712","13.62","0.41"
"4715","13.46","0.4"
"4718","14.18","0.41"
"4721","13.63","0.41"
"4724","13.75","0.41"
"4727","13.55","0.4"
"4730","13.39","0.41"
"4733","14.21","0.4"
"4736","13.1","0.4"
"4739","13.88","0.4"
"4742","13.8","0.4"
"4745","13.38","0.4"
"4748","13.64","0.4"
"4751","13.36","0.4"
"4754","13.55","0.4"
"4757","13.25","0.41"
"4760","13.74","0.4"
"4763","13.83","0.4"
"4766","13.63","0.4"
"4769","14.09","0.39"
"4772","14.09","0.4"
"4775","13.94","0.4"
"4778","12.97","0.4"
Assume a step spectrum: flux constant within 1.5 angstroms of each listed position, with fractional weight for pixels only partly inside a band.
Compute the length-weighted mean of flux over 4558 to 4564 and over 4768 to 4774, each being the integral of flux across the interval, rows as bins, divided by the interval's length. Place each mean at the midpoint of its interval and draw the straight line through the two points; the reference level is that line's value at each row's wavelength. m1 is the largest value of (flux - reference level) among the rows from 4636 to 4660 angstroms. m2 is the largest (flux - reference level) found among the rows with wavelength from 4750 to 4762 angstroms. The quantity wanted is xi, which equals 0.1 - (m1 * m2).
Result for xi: 0.11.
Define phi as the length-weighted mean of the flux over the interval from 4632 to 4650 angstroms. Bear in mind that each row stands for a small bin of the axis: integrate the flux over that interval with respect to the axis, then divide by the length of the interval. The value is 13.8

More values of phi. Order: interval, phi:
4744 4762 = 13.5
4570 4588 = 13.5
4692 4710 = 13.4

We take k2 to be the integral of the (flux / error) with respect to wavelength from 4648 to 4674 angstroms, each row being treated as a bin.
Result 852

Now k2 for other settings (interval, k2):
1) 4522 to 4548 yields 797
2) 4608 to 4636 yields 904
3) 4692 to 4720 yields 931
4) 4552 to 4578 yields 819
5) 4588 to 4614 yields 833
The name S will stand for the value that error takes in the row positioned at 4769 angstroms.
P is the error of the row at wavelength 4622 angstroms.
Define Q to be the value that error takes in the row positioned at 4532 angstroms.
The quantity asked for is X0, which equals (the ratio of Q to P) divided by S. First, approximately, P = 0.420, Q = 0.450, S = 0.390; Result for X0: 2.75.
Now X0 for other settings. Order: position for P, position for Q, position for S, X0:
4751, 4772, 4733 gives 2.50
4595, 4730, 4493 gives 2.12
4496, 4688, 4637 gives 2.17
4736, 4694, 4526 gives 2.28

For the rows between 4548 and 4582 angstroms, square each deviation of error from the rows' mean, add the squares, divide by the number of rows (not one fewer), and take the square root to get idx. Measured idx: 0.0045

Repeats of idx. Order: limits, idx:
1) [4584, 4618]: 0.0045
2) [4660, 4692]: 0.0048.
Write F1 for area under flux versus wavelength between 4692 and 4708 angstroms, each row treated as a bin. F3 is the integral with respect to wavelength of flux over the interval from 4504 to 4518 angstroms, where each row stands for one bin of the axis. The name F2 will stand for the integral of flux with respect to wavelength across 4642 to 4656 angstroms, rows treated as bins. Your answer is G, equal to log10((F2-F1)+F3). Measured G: 2.25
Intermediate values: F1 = 214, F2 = 191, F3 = 200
